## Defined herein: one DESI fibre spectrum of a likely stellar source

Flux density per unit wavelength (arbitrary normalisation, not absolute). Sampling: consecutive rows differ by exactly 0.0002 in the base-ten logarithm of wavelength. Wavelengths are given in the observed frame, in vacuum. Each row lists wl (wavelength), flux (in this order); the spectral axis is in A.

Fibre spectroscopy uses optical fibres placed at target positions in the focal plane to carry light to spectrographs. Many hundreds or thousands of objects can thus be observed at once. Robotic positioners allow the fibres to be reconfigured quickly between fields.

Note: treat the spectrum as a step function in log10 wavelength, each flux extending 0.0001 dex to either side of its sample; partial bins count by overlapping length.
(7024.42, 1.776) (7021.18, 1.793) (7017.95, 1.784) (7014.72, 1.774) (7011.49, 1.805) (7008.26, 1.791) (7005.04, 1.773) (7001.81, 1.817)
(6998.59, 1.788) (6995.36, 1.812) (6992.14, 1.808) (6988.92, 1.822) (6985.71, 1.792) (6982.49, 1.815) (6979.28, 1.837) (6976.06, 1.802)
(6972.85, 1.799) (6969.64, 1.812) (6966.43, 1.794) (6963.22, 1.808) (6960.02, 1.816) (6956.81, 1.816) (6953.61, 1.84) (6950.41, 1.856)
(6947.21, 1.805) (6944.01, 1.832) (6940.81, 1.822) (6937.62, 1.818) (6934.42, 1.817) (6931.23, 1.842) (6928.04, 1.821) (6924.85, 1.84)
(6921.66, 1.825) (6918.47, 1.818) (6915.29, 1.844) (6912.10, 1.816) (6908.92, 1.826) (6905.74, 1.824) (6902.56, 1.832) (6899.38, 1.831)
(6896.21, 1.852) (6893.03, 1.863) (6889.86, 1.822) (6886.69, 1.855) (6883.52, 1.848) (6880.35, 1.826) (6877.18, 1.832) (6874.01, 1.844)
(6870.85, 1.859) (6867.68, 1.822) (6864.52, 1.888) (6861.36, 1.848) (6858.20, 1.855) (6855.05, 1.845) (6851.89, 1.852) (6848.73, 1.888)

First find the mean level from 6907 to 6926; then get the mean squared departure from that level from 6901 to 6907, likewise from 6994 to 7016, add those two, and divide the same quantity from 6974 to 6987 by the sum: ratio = 0.4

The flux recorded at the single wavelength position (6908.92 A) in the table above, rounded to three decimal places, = 1.826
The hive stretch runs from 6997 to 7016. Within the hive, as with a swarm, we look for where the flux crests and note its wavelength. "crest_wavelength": 7001.81 A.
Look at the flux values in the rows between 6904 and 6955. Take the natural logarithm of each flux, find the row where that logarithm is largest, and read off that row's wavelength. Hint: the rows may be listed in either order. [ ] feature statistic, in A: 6950.41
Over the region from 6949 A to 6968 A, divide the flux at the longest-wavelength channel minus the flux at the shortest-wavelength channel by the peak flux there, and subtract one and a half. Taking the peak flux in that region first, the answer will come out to -1.53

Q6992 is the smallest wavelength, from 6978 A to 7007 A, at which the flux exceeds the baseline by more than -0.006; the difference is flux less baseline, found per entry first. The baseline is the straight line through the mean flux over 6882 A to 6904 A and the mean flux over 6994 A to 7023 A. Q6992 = 6979.28 A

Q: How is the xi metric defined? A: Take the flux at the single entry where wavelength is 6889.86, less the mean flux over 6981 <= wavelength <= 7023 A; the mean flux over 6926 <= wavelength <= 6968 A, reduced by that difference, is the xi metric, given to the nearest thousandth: 1.798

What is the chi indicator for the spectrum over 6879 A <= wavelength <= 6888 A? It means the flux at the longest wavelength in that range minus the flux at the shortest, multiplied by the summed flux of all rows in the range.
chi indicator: 0.16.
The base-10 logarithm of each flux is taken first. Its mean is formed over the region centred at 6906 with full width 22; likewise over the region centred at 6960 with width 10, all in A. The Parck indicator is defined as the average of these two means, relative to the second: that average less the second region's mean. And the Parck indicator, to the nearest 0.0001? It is 0.0022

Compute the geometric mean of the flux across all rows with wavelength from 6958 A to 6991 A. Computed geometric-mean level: 1.81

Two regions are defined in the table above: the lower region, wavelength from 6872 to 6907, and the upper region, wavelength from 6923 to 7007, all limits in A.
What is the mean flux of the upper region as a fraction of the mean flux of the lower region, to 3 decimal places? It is 0.987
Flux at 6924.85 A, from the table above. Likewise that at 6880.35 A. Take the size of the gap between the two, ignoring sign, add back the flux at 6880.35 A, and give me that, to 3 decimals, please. 1.840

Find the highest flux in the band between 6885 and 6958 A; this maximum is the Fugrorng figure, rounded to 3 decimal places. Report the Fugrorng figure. 1.863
